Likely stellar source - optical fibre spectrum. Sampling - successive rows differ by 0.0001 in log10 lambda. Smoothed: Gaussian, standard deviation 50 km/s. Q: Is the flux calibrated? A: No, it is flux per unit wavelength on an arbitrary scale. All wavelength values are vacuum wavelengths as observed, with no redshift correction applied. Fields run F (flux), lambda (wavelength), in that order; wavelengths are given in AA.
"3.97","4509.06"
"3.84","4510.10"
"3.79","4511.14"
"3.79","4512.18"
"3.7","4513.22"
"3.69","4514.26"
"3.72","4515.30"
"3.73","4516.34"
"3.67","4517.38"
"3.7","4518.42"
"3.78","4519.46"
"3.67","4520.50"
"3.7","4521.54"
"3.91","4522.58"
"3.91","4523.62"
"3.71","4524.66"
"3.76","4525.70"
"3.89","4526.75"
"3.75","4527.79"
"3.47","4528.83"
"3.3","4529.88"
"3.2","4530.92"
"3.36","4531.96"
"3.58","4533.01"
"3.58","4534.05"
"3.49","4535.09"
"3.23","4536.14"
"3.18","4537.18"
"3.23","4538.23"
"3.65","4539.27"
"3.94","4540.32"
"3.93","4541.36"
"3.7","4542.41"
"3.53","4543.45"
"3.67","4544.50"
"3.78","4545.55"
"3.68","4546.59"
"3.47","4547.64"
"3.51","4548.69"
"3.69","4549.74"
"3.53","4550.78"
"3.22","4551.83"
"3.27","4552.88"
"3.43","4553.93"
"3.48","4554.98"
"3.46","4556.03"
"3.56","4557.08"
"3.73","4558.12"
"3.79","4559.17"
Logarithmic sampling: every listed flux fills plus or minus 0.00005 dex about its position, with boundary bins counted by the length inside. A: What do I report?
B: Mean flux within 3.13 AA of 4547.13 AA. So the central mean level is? 3.63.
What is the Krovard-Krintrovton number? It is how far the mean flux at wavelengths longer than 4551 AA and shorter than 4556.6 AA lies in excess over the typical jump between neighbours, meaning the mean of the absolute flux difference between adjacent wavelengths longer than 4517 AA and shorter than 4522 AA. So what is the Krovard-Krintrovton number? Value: 3.31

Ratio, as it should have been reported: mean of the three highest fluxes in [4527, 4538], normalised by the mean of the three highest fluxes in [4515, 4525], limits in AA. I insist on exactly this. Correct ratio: 0.94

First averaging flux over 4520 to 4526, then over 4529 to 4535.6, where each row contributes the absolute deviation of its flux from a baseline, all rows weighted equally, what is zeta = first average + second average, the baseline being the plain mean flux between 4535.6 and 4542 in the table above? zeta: 0.39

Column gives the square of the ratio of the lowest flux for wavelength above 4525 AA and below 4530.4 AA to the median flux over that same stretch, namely 0.77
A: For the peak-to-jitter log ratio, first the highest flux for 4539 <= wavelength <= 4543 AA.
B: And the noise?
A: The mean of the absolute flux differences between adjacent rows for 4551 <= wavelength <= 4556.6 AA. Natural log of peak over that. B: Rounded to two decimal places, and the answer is 4.03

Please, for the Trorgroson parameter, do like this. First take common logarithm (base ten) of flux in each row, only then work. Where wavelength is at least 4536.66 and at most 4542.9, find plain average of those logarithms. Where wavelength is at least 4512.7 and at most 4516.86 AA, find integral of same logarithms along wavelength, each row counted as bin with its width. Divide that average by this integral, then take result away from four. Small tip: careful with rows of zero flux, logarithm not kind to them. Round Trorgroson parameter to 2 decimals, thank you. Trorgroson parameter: 3.77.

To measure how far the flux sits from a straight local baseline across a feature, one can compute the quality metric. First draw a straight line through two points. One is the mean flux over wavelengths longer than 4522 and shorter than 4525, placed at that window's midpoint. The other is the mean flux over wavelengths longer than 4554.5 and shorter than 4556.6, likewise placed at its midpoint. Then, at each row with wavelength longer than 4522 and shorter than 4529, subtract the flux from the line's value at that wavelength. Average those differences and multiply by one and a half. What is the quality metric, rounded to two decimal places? 0.07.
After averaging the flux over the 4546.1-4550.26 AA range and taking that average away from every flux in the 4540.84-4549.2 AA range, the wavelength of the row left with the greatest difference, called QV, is 4541.36 AA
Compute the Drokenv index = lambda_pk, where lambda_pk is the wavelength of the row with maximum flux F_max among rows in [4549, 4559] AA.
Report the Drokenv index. 4558.12 AA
